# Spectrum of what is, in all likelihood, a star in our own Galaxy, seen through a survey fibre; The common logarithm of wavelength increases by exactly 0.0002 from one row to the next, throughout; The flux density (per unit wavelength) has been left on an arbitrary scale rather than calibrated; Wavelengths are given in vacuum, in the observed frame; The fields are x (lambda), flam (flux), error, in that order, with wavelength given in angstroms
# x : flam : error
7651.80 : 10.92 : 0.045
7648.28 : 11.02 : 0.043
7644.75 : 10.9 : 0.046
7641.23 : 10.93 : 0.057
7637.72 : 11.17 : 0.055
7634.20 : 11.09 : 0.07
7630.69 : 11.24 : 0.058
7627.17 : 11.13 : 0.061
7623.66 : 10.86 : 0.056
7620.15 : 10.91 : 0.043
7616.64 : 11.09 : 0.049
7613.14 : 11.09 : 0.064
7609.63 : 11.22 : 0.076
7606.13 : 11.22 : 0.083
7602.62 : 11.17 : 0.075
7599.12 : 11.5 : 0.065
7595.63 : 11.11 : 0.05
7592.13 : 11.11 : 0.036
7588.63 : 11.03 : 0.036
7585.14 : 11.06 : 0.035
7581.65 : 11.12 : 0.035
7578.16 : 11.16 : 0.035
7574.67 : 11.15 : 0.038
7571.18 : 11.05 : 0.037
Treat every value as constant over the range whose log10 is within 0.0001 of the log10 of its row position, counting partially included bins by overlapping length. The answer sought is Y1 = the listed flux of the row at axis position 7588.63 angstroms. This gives 11.03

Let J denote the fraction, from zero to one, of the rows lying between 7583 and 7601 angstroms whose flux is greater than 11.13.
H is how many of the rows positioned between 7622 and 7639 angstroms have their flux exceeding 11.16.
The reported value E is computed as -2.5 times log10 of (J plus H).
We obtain -0.86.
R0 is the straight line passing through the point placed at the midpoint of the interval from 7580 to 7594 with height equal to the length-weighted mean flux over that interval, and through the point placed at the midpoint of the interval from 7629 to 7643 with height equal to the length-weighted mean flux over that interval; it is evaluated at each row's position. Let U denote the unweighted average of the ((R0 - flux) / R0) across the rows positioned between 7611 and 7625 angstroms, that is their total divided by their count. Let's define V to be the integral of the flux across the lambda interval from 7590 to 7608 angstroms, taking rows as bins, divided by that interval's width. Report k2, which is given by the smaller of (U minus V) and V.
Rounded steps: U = 0.010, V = 11.2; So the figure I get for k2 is -11.2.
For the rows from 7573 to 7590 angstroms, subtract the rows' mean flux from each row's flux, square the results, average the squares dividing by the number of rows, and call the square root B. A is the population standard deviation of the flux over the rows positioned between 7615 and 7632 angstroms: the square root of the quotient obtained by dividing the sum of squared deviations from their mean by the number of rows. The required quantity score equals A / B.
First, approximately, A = 0.14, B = 0.051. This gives 2.8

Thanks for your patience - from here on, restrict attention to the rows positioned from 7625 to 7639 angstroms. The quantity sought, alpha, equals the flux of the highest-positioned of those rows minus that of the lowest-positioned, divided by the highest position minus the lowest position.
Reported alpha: 0.004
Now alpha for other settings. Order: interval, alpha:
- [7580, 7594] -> -0.001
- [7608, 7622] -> -0.029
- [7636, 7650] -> -0.014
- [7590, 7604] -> 0.006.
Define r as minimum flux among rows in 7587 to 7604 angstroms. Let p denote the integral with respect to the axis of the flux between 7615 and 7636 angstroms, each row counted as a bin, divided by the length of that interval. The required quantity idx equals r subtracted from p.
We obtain 0.02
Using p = 11.1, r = 11.03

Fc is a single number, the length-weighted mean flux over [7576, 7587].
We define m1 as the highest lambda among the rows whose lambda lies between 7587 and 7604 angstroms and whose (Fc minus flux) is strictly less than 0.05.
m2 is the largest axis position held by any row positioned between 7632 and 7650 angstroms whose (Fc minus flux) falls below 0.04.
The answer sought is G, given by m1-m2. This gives -35.1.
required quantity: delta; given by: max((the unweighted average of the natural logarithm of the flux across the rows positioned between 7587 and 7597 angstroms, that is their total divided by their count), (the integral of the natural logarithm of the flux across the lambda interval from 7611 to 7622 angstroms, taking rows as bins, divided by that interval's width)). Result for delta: 2.41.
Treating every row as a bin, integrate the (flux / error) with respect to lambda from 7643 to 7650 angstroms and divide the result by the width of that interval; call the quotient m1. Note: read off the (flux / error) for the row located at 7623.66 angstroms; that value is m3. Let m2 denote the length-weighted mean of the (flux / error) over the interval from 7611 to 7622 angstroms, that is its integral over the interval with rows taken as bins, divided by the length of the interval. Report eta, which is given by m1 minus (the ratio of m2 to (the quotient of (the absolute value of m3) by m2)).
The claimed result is 8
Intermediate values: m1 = 246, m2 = 215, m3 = 194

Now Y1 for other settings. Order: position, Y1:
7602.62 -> 11.17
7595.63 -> 11.11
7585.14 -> 11.06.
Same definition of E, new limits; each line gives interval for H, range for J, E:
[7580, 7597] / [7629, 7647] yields 0.99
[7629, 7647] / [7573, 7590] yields -0.95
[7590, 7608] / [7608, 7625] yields -1.26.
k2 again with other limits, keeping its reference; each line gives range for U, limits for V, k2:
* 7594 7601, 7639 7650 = -11.0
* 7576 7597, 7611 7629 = -11.0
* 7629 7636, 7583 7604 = -11.2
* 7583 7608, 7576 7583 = -11.1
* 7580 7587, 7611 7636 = -11.1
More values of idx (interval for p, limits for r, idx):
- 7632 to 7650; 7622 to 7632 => 0.17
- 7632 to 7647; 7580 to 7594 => 0.00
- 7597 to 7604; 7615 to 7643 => 0.49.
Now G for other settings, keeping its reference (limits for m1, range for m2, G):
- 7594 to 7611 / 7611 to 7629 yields -17.5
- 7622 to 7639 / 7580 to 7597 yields 42.1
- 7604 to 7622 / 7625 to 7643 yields -21.1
